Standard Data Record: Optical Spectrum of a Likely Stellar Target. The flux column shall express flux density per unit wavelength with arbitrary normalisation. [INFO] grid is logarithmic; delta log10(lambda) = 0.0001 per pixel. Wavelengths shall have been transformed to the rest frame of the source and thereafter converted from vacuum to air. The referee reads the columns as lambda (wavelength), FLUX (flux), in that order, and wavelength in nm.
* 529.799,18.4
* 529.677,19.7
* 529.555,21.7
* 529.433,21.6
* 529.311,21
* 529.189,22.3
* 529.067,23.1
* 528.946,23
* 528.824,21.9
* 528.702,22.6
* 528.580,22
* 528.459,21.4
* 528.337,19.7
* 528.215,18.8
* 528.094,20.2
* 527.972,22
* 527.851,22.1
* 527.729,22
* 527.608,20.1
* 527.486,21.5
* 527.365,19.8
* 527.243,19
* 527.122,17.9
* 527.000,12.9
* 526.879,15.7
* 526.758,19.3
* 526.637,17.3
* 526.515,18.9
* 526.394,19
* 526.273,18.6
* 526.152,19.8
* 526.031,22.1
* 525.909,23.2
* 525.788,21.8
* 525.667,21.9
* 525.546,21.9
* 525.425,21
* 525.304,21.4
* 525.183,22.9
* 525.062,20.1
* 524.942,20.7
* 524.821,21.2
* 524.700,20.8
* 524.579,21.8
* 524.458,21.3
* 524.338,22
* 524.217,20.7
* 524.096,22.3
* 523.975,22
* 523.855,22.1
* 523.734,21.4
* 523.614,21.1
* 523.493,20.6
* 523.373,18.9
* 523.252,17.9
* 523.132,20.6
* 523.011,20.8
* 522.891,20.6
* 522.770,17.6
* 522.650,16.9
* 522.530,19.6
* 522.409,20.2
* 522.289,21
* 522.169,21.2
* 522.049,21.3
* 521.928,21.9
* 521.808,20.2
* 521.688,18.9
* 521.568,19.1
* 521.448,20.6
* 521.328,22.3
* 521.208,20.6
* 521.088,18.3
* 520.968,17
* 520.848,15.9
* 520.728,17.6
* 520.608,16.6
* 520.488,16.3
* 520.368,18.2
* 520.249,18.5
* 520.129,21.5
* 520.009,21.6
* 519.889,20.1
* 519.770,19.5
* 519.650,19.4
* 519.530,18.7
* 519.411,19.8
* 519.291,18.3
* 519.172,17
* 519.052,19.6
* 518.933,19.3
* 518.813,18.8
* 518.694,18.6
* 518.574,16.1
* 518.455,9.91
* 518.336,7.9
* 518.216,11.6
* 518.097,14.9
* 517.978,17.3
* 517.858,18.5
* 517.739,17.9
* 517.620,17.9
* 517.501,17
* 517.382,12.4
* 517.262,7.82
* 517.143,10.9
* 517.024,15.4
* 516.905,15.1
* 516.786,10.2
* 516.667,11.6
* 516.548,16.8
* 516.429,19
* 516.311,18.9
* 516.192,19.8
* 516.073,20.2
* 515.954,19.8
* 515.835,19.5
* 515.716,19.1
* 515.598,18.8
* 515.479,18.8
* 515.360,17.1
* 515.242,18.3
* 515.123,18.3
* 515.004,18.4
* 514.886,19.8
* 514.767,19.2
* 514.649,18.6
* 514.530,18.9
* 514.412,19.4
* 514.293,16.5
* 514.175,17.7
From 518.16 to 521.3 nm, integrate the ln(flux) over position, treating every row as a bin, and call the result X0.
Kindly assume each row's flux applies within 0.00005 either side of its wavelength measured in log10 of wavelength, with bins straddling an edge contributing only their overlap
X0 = 8.9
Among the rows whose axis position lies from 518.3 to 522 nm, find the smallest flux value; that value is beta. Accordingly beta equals 7.9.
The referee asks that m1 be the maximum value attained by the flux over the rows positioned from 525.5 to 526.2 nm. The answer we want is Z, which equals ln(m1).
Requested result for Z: 3.14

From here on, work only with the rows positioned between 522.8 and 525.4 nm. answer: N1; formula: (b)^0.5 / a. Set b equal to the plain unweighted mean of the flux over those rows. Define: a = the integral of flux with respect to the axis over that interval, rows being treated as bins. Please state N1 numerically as 0.0841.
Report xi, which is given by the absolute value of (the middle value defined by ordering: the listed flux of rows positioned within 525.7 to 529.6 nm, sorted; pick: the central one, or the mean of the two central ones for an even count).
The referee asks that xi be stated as 21.2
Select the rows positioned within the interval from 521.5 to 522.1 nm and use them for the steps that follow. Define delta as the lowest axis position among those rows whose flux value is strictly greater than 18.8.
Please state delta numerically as 521.568 nm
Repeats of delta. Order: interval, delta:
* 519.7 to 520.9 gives 519.770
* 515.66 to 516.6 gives 515.716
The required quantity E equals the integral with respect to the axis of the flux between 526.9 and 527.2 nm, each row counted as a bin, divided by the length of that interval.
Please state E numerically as 15.7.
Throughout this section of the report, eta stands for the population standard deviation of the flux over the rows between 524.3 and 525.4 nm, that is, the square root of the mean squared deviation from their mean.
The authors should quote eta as 0.8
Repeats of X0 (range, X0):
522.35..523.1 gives 2.2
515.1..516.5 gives 4.1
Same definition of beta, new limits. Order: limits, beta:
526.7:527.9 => 12.9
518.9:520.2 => 17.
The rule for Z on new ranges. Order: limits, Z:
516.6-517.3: 2.73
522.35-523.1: 3.03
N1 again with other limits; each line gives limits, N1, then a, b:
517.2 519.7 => 0.0997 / 40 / 16.1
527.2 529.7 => 0.0867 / 53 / 21.2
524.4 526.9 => 0.0880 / 51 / 20.5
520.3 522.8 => 0.0914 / 48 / 19.1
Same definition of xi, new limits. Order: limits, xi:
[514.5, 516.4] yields 18.9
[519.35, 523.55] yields 19.6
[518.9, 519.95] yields 19.4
